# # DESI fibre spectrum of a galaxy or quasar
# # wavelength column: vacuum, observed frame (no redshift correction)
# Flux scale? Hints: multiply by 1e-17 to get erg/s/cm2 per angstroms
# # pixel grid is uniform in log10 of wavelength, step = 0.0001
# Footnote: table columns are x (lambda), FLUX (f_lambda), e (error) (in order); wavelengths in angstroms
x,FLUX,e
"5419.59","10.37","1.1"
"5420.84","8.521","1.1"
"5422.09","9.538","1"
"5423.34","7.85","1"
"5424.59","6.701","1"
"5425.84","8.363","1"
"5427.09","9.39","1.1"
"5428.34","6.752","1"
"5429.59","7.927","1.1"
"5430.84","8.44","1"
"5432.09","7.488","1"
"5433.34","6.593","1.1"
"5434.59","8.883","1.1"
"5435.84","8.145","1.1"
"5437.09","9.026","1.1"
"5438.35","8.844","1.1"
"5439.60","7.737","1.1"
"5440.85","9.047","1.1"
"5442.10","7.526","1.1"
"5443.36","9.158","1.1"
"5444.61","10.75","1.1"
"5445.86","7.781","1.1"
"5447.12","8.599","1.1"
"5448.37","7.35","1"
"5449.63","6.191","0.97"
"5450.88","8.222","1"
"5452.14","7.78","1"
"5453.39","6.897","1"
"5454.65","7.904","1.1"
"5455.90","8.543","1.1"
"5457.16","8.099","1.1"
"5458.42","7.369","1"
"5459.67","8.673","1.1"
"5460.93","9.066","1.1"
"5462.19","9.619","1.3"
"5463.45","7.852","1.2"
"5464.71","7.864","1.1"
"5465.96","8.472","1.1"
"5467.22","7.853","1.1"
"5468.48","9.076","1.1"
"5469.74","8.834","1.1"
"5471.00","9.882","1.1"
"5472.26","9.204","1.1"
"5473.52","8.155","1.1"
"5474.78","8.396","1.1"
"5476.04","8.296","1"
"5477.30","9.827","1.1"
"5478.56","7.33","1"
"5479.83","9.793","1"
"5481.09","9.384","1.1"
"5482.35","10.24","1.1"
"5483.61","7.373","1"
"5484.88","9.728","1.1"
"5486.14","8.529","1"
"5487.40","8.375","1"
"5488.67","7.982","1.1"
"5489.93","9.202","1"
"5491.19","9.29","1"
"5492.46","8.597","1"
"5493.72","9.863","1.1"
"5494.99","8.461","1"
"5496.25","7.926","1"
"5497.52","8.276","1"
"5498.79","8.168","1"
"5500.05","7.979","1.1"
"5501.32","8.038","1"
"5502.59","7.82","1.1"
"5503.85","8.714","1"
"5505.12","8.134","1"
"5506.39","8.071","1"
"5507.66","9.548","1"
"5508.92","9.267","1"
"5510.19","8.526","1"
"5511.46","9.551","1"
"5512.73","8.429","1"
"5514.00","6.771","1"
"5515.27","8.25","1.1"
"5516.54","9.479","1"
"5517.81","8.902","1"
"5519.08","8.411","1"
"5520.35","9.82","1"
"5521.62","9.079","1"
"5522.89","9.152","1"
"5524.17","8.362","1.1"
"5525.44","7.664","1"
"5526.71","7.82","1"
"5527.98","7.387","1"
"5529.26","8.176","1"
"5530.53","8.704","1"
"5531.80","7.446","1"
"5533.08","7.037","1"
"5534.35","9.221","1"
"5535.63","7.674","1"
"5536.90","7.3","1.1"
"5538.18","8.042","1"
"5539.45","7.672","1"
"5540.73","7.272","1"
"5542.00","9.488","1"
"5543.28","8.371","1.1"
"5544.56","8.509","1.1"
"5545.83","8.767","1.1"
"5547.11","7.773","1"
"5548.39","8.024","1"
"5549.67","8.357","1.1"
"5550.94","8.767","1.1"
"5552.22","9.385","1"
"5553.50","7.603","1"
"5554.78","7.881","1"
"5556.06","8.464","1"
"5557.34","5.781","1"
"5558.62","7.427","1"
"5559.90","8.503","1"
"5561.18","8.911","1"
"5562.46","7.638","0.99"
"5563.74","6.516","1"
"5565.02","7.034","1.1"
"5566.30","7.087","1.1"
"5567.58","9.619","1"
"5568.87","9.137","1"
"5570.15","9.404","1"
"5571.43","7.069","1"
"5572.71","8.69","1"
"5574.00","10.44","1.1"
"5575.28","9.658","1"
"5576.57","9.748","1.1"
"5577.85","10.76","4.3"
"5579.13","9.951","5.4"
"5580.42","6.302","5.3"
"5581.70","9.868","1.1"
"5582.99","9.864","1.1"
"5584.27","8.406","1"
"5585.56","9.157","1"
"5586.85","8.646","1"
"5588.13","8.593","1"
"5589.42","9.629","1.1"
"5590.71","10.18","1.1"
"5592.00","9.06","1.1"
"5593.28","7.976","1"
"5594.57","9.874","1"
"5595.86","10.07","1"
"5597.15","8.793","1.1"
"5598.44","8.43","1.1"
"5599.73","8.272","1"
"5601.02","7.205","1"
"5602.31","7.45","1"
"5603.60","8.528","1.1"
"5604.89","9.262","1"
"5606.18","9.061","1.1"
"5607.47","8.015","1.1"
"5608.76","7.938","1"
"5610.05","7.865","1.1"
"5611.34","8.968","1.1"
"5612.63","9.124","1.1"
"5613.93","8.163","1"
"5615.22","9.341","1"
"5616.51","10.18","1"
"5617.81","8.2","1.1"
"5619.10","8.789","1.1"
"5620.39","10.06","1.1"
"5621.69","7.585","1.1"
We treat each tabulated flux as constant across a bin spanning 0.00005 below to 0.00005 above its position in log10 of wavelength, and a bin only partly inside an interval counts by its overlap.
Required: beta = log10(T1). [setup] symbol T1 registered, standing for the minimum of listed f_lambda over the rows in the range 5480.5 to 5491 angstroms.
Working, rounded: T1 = 7.373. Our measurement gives 0.87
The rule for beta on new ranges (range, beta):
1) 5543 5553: 0.89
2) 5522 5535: 0.85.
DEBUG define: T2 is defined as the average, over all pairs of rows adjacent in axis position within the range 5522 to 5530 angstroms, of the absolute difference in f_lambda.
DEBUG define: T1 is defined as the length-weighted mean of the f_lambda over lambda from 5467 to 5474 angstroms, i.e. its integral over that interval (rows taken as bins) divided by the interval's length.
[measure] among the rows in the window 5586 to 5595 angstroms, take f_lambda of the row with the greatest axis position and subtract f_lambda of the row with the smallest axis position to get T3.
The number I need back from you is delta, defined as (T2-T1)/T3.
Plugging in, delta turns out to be -7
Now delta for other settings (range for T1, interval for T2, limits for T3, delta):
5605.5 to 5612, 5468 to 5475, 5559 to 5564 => 4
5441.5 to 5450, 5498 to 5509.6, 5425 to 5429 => 5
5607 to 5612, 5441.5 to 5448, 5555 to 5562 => -14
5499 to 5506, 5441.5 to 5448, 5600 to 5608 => -8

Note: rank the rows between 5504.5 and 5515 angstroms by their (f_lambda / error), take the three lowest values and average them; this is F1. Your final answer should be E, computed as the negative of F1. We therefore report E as -7.7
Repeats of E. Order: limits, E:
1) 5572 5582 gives -1.8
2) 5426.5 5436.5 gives -6.7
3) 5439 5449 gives -7.0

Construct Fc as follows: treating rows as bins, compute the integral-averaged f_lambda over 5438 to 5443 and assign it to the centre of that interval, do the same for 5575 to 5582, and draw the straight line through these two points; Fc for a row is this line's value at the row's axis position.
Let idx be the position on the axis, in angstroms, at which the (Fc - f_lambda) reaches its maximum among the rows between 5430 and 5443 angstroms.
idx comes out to 5433.34 angstroms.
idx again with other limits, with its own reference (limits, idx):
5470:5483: 5478.56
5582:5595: 5593.28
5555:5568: 5557.34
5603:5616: 5610.05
